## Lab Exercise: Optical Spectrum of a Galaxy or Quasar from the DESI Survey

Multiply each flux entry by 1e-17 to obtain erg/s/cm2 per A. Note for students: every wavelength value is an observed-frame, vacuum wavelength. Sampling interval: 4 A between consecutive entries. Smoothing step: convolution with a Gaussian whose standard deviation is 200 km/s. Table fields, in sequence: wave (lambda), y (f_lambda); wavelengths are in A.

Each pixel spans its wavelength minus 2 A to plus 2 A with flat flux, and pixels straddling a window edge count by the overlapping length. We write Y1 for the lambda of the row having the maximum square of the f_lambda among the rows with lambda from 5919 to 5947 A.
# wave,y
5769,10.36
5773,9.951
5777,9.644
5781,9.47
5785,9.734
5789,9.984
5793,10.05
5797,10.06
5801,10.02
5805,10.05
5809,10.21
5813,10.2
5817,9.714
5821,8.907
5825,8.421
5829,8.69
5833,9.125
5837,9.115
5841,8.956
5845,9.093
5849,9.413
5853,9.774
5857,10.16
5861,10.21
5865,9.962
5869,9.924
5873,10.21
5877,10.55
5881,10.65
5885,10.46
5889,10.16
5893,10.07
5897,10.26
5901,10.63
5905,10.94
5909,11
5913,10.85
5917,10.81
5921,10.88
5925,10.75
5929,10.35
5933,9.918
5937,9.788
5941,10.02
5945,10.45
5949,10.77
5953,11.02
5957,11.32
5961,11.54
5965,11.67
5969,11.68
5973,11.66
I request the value 5921 A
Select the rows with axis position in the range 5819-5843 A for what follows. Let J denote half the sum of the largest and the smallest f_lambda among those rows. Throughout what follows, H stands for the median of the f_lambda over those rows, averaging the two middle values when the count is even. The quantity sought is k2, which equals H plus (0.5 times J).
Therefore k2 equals 13.3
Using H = 8.9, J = 8.77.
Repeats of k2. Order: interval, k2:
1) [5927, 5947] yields 15.1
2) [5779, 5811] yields 15.0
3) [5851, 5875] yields 15.1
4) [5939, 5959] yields 16.1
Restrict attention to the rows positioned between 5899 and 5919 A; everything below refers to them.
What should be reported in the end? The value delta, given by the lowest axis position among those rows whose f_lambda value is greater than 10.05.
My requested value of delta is 5901 A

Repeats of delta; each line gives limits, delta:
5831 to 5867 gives 5857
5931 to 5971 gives 5945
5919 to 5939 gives 5921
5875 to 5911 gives 5877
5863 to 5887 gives 5873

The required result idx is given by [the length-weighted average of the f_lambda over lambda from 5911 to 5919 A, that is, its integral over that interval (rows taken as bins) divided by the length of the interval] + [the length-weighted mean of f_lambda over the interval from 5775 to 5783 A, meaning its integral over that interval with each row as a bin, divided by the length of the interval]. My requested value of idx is 20.39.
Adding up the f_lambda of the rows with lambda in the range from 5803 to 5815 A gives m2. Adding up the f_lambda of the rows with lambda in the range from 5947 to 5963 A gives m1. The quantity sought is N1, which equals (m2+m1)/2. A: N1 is 38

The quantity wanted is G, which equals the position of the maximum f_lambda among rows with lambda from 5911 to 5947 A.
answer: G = 5921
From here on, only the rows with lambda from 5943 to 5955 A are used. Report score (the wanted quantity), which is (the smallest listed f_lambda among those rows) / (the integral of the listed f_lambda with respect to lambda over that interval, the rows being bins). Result 0.0810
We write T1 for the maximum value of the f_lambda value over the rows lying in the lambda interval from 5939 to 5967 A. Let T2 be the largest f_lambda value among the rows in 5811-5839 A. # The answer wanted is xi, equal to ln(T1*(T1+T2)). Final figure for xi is 5.54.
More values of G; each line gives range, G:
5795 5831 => 5809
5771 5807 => 5797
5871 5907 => 5905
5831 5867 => 5861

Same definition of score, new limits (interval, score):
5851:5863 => 0.0811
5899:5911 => 0.0816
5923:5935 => 0.0799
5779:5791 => 0.0811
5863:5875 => 0.0824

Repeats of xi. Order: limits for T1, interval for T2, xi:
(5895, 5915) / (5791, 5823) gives 5.45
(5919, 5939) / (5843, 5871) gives 5.44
